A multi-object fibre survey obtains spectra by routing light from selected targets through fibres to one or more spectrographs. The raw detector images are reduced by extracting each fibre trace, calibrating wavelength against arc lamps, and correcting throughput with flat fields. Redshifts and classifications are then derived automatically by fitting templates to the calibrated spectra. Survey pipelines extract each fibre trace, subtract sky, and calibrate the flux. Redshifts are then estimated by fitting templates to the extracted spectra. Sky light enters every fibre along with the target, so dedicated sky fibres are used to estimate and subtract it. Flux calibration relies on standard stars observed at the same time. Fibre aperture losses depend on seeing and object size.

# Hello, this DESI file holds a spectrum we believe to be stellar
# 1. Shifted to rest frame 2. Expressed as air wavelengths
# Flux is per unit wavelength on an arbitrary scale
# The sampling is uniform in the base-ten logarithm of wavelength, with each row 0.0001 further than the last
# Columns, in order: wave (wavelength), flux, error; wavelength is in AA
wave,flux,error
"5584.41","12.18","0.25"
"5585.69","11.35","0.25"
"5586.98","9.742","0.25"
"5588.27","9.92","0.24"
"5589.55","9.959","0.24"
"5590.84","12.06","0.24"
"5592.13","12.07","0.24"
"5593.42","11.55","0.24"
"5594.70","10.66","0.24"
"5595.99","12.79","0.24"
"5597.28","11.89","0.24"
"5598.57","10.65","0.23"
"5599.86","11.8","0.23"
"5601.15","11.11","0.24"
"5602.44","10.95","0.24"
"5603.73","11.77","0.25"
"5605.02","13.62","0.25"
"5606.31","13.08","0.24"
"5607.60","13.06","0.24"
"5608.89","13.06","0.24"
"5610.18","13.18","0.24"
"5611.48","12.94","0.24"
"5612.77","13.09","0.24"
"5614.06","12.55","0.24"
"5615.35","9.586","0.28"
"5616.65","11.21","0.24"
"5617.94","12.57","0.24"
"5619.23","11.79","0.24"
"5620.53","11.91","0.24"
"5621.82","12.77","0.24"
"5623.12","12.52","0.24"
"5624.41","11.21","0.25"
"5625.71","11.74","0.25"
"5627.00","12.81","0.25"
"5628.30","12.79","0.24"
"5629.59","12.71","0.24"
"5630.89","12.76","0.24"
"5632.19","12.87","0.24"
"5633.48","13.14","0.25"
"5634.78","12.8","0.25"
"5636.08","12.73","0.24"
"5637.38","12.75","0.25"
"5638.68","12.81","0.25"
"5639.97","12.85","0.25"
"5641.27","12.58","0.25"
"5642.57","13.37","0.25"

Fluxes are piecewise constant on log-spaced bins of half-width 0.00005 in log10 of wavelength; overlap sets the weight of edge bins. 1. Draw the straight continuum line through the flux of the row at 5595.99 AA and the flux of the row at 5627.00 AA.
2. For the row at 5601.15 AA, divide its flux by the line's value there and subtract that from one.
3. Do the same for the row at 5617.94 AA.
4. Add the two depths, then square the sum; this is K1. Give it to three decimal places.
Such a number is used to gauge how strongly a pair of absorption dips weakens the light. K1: 0.022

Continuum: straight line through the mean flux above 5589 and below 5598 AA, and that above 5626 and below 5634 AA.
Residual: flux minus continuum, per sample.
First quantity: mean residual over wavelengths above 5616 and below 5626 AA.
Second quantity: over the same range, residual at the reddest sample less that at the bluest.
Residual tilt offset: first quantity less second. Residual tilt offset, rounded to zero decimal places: -1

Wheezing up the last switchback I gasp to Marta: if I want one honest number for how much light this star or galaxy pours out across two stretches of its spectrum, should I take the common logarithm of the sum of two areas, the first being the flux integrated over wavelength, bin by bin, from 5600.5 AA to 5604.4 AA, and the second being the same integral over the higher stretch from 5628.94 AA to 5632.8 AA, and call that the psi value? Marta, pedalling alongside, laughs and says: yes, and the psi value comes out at 1.97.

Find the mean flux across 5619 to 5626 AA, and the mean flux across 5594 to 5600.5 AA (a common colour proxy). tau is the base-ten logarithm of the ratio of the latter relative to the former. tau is -0.016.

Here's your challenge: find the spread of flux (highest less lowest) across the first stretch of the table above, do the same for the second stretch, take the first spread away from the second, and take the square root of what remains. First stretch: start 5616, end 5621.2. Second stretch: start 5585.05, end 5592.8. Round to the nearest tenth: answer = 1.0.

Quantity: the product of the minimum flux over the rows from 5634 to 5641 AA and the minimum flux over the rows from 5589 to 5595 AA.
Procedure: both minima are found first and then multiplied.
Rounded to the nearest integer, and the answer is 127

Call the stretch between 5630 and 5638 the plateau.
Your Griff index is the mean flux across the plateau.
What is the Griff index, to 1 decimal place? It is 12.8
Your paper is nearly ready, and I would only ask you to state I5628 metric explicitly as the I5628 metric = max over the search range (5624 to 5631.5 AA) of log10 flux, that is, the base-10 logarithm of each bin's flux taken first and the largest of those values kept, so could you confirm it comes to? 1.11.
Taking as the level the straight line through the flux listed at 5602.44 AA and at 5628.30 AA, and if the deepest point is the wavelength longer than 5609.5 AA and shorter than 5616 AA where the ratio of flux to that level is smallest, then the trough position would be 5615.35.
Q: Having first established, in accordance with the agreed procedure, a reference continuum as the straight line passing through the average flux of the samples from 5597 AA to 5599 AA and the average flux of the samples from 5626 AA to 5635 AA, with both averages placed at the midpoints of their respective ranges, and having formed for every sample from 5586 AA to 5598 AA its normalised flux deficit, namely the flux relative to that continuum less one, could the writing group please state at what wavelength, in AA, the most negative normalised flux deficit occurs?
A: 5586.98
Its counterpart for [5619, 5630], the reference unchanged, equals 5624.41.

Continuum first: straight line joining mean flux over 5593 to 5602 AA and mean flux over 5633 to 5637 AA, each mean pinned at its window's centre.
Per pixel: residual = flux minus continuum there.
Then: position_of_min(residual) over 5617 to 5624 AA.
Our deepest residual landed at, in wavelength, 5619.23 AA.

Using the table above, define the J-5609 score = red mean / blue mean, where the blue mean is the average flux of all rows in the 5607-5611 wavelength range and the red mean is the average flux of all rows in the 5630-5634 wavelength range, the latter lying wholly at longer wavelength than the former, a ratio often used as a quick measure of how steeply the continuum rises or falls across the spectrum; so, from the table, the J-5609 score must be 0.99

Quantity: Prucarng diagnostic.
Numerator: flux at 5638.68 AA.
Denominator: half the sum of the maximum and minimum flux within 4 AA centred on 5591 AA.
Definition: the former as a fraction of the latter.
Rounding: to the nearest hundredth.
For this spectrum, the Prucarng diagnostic 1.16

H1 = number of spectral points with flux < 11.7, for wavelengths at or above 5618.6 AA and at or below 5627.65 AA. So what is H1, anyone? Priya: 1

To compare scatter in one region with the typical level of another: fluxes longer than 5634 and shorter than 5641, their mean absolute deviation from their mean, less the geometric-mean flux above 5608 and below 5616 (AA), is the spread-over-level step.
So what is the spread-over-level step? -12.3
